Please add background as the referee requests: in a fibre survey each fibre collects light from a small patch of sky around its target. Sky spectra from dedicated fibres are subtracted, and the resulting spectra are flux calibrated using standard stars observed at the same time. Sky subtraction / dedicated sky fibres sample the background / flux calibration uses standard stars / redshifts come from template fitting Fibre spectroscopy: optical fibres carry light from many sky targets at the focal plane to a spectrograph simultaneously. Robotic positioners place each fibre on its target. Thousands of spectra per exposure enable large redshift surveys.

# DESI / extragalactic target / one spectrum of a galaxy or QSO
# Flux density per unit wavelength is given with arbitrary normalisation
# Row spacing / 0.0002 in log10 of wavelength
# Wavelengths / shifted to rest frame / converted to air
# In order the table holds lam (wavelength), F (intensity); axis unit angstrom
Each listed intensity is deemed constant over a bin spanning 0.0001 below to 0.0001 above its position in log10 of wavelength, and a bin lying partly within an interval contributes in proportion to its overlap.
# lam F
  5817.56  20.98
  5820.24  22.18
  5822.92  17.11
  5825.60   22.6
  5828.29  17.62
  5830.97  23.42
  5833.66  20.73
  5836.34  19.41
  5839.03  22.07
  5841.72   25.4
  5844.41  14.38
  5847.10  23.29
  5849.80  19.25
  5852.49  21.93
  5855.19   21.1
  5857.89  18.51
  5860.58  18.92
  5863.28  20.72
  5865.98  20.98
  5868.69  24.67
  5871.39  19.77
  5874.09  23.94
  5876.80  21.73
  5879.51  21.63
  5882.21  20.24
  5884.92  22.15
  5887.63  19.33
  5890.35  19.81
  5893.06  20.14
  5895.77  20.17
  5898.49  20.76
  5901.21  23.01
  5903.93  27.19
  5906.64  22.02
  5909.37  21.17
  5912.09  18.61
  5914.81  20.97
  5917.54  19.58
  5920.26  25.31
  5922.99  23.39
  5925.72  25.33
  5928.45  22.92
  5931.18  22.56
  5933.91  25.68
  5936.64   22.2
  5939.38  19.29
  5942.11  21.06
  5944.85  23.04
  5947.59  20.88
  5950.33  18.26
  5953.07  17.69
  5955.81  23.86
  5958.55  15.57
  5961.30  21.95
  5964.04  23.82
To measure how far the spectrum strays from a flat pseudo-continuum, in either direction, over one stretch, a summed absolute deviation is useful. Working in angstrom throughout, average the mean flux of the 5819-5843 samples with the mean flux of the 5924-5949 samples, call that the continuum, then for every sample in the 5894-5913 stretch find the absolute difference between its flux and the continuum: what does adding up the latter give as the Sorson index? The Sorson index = 13.4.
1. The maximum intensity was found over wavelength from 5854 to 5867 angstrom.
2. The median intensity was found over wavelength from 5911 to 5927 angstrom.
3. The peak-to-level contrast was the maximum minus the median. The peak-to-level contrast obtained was -1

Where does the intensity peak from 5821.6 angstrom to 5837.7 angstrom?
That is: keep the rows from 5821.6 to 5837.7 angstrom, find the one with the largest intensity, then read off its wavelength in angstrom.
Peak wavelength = 5830.97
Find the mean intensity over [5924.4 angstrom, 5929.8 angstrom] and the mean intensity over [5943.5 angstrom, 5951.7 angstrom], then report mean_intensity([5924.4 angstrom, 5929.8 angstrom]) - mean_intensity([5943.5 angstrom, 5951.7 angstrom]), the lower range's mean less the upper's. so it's 3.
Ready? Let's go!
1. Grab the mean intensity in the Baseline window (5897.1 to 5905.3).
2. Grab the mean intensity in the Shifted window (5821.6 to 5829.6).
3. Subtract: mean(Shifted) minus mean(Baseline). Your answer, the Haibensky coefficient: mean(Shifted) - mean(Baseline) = -5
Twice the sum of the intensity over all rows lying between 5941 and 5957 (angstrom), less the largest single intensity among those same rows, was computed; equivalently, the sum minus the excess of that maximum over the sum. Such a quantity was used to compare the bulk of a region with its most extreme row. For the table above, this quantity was 226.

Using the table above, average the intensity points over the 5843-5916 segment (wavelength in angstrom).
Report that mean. 21.0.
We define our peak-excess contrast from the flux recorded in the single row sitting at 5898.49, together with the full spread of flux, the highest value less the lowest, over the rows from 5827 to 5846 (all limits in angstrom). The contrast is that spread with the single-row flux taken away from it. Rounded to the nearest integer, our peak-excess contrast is -10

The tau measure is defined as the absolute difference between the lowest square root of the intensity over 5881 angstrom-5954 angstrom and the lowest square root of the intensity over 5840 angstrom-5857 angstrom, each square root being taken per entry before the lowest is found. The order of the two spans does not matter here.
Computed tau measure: 0.41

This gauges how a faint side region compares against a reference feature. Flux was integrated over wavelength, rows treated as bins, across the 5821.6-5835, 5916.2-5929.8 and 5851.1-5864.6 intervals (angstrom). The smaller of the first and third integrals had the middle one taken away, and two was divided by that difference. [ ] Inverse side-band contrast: -0.04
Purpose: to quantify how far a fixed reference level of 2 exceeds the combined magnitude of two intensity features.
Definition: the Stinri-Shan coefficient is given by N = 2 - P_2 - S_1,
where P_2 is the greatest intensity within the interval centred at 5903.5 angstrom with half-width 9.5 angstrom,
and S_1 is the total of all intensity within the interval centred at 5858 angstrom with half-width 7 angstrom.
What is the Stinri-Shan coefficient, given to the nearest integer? -126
